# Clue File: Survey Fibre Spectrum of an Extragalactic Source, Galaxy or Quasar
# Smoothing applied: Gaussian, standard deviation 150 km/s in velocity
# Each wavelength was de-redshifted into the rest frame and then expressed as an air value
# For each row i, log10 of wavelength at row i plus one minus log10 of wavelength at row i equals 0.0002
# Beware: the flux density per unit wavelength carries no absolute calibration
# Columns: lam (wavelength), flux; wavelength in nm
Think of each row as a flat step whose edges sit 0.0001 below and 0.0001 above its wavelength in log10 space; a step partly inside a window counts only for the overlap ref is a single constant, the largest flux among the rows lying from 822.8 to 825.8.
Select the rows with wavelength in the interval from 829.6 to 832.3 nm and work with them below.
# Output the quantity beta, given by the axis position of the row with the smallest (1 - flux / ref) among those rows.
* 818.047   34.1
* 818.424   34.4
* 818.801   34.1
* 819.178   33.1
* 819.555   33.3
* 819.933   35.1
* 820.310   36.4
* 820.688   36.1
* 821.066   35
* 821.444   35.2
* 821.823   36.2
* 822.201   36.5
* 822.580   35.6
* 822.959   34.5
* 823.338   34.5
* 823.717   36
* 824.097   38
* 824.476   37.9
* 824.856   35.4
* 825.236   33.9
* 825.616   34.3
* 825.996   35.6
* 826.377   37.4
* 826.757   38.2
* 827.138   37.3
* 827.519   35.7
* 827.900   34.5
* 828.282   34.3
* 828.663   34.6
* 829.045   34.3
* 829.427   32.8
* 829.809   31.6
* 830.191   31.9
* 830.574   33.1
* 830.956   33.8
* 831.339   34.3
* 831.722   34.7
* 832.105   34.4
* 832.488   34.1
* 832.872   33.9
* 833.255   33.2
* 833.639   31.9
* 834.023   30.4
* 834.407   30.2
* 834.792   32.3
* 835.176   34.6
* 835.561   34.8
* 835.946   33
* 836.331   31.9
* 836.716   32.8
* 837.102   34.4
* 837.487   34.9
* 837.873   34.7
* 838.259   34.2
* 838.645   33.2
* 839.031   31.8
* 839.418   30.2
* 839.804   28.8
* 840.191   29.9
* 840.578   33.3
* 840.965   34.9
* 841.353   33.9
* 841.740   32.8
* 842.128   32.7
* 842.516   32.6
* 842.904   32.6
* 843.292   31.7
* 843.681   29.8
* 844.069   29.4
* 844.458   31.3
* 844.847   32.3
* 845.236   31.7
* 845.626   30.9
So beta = 831.722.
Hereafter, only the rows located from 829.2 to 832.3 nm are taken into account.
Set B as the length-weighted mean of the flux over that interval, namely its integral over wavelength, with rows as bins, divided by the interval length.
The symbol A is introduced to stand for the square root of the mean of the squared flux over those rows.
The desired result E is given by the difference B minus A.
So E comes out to -0.002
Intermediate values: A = 33.3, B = 33.3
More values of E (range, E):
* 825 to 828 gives 0.009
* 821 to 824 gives 0.084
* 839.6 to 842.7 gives -0.061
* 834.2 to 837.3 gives -0.042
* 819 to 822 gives -0.017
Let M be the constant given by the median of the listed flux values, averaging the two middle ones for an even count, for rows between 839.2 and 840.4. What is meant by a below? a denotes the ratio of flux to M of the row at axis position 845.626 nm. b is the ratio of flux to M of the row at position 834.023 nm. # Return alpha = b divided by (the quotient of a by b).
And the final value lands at 1.00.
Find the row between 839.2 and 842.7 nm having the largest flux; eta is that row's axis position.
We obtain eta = 840.965 nm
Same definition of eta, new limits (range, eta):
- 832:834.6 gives 832.105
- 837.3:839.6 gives 837.487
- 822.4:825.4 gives 824.097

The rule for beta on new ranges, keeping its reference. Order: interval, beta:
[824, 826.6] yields 824.097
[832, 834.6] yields 832.105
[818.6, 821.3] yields 820.310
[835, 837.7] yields 837.487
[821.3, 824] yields 822.201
